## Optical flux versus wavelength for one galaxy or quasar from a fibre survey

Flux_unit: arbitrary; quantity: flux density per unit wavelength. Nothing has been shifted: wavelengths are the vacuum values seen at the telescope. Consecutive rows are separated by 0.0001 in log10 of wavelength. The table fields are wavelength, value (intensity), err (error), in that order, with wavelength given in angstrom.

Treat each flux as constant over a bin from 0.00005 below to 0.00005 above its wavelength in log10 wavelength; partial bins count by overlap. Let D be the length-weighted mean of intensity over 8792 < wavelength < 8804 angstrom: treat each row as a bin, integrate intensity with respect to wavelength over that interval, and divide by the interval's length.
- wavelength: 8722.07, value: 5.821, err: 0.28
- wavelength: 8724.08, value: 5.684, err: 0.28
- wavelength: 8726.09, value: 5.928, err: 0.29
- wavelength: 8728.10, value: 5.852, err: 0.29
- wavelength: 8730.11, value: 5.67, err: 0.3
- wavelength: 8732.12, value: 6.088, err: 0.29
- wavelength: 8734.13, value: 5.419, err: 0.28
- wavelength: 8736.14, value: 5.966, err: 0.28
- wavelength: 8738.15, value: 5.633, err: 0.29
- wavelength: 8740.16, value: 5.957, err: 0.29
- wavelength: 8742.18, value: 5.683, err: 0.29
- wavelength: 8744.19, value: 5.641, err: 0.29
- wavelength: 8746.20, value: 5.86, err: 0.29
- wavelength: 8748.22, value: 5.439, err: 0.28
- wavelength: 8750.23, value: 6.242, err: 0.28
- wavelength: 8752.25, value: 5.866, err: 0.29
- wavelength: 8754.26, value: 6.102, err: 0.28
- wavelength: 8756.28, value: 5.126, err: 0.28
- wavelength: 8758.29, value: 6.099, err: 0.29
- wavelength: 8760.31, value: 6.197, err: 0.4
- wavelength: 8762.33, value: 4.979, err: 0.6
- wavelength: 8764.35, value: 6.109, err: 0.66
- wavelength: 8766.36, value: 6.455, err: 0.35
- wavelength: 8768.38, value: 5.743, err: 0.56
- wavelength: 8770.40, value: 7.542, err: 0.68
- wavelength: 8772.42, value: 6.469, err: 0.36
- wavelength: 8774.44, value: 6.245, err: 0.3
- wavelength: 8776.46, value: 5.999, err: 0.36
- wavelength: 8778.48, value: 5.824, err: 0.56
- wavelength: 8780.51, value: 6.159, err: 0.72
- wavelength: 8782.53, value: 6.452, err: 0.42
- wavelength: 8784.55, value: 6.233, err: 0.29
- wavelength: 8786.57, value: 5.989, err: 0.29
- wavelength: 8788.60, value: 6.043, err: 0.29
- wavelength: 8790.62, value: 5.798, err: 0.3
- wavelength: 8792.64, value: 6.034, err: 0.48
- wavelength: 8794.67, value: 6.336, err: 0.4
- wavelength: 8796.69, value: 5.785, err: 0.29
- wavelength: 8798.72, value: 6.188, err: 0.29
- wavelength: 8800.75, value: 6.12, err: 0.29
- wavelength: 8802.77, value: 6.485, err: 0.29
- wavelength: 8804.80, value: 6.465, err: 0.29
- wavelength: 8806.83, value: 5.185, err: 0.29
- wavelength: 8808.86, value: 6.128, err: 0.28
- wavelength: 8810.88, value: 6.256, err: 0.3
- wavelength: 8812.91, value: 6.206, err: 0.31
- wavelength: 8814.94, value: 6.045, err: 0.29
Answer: 6.17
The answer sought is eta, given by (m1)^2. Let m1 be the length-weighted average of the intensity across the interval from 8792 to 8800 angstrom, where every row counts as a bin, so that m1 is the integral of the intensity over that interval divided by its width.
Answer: 37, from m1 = 6.1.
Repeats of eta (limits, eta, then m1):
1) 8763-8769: 37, 6.1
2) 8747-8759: 34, 5.8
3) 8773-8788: 38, 6.1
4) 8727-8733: 34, 5.9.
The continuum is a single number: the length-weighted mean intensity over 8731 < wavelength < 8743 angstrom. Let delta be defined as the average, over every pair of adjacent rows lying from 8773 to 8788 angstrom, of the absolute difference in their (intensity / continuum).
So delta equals 0.04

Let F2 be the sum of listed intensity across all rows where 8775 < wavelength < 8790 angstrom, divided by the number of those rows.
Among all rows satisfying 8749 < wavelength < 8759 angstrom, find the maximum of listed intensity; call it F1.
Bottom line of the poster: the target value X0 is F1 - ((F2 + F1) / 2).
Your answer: 0.07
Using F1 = 6.242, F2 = 6.1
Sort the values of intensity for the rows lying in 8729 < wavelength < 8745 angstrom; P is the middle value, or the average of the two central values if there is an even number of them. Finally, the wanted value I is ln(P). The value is 1.74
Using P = 5.68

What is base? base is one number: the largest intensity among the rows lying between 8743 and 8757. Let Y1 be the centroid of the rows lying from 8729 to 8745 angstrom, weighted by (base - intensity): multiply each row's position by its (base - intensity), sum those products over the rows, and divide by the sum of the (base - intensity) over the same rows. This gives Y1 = 8737.4 angstrom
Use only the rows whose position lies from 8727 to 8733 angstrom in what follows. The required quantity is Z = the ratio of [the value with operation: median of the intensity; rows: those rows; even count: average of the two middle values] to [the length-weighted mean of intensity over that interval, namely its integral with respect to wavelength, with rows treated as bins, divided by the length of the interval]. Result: 1.00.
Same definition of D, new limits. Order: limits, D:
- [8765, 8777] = 6.42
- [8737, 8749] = 5.71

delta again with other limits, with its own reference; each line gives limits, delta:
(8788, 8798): 0.06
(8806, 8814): 0.06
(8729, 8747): 0.06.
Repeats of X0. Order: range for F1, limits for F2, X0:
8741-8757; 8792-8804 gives 0.04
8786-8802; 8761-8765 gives 0.40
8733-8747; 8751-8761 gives 0.04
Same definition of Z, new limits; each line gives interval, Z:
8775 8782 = 0.99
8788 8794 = 1.01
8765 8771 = 0.99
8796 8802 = 1.01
